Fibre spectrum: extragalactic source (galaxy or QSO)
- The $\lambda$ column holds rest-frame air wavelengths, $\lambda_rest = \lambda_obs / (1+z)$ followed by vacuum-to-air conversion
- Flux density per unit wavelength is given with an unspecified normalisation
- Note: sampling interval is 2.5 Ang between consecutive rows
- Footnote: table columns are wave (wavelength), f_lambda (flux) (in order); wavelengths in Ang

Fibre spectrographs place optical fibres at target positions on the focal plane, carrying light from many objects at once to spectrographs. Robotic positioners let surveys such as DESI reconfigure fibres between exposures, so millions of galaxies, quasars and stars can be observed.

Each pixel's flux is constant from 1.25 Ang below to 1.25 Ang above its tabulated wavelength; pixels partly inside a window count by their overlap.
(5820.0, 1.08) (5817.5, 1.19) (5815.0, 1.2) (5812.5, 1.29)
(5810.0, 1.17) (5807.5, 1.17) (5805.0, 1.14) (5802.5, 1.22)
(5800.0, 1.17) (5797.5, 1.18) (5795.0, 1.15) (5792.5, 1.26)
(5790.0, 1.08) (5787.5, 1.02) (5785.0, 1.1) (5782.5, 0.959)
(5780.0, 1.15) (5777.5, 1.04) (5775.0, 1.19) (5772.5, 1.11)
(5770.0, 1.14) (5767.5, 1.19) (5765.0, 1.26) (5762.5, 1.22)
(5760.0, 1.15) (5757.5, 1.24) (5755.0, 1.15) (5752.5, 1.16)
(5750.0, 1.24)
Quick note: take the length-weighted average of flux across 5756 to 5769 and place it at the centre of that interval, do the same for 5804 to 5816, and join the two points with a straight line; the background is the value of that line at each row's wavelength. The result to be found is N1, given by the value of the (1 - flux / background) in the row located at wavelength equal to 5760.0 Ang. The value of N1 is 0.05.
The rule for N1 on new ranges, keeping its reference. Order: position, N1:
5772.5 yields 0.08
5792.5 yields -0.05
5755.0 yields 0.05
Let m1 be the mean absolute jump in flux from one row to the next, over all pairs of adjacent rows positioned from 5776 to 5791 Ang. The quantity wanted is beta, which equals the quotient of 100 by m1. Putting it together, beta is 859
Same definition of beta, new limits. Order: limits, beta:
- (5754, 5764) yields 1200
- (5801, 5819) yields 1818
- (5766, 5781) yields 1190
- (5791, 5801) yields 2000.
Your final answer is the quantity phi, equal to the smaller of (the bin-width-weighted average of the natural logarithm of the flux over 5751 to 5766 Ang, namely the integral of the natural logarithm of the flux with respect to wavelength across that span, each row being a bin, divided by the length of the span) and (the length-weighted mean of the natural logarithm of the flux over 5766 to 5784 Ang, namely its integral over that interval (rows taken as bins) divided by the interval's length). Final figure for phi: 0.10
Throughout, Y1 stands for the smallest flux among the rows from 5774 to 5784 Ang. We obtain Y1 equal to 0.959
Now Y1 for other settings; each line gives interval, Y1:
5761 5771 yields 1.14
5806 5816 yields 1.17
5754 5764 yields 1.15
